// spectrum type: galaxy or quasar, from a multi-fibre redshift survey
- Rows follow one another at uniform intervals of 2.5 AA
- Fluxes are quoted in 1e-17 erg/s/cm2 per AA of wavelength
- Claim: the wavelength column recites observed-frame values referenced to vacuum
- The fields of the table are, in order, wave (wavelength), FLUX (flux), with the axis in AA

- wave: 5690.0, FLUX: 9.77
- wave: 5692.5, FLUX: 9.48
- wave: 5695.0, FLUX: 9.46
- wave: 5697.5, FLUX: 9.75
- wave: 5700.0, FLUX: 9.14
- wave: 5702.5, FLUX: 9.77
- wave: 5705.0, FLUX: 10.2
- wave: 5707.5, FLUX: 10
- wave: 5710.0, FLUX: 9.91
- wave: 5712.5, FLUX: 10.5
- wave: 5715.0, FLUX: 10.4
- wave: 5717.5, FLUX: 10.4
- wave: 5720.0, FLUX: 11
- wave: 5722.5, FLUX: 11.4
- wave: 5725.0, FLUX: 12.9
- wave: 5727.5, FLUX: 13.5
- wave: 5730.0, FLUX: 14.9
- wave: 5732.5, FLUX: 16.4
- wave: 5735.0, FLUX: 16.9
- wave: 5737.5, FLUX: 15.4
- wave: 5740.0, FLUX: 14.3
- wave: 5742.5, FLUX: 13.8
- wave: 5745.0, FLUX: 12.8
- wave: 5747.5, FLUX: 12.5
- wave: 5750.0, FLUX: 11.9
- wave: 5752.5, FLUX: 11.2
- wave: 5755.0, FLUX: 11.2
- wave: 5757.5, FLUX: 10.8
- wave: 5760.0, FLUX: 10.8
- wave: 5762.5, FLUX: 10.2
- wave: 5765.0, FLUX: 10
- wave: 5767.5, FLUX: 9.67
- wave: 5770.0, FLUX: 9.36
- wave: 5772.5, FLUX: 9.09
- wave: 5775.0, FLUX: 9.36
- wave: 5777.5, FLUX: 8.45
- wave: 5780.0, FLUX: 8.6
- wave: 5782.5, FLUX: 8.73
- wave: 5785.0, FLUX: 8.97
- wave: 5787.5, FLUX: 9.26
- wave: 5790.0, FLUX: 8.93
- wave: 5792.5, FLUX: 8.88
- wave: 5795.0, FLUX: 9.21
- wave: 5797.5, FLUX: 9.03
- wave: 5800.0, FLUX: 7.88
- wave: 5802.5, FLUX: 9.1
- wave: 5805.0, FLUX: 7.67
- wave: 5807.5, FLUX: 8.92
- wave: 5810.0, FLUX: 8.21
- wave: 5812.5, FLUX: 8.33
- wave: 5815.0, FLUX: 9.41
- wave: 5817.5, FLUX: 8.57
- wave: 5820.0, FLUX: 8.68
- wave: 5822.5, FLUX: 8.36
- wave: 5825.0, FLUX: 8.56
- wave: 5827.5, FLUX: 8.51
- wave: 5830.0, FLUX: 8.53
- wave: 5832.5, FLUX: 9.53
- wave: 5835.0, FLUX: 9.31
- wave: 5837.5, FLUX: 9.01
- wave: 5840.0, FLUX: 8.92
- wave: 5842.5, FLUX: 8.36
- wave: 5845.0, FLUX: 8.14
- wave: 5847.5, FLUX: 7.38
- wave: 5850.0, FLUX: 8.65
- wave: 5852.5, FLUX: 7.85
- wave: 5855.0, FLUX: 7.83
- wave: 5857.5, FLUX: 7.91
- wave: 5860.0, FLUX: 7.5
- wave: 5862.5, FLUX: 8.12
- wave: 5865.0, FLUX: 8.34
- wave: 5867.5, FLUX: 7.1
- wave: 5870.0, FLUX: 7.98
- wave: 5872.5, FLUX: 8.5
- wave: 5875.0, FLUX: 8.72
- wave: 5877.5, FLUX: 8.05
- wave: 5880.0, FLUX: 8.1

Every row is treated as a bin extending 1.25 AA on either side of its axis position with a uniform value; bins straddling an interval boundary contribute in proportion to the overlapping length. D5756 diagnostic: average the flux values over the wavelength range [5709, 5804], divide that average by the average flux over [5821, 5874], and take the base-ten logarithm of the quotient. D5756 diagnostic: 0.12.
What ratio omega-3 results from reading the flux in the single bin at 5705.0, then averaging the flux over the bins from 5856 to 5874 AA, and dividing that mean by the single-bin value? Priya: 0.78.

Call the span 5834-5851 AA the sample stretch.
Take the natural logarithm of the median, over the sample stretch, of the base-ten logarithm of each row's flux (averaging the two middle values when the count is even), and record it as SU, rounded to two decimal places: -0.07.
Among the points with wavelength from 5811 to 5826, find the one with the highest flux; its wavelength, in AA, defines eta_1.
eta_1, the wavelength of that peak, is 5815.0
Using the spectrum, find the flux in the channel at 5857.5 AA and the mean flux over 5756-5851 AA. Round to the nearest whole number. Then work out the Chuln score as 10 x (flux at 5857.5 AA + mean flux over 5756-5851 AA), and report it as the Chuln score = 168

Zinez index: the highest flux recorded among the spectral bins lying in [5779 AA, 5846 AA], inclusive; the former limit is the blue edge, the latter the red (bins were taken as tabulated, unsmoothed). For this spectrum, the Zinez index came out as 9.53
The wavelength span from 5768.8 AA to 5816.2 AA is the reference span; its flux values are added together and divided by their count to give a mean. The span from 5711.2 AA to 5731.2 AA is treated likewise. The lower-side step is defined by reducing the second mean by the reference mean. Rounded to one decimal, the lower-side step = 3.1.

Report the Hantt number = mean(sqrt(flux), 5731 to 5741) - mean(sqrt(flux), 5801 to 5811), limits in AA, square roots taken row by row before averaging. 1.1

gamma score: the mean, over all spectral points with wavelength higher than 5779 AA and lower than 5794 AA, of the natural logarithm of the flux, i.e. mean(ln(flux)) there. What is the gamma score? 2.19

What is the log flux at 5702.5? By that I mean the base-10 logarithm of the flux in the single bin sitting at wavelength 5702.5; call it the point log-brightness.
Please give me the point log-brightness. 0.99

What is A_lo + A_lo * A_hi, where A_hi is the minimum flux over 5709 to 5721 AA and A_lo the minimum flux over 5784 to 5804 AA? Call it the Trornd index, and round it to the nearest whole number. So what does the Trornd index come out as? 86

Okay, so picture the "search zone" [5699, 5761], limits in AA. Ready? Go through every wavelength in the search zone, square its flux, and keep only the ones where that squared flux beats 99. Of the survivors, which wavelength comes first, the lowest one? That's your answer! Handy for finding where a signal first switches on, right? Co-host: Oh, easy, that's 5705.0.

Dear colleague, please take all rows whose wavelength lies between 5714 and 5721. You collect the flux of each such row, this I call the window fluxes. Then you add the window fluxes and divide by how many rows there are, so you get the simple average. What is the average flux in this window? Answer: 10.6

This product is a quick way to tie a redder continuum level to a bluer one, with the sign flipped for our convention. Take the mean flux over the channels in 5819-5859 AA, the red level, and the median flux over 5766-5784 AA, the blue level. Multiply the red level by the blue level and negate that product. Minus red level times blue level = -77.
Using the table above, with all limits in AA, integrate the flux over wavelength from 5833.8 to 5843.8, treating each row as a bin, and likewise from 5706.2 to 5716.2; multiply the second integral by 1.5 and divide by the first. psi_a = 1.72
